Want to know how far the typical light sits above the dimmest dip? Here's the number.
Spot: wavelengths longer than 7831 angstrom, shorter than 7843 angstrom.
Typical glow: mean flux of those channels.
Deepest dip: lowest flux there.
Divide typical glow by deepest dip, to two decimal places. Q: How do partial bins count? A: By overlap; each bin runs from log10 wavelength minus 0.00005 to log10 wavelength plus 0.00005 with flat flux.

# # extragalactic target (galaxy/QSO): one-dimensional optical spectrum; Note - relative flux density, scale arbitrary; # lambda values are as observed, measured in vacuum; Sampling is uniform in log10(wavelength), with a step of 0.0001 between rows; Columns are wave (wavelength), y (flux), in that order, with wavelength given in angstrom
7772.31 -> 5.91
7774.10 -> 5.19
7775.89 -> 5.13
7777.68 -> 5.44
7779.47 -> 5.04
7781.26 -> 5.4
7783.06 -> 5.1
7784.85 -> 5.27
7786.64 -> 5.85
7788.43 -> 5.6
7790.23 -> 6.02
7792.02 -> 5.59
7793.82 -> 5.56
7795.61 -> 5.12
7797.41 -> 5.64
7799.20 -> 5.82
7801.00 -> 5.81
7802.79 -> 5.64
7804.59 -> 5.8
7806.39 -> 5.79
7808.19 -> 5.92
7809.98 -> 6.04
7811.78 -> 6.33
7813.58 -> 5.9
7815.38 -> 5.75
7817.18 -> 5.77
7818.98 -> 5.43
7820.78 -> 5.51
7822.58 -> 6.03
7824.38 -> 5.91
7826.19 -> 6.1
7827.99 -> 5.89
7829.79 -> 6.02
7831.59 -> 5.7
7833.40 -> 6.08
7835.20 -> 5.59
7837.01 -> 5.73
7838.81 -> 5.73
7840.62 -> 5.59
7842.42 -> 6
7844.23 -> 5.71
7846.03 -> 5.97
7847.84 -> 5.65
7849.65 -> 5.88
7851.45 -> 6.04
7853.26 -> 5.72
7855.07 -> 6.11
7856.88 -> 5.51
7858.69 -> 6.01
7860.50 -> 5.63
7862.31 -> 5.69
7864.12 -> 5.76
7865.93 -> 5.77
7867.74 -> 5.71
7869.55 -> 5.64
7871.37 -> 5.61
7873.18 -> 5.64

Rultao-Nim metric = 1.03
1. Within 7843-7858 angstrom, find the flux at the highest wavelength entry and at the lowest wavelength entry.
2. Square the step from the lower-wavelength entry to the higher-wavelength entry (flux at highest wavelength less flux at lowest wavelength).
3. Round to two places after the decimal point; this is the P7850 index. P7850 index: 0.04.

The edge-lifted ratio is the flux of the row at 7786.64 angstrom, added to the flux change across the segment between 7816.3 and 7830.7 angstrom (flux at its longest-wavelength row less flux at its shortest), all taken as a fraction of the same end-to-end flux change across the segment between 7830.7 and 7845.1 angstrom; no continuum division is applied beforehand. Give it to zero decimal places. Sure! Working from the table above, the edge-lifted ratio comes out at 610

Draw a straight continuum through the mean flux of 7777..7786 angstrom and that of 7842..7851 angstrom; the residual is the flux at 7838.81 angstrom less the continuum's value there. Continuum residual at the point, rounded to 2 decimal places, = -0.05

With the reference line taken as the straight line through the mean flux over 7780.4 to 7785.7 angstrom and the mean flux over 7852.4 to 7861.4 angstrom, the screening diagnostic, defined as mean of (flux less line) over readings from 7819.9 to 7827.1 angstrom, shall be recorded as 0.34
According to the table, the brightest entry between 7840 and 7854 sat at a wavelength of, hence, 7851.45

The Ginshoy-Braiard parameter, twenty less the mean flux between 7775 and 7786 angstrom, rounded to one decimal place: 14.8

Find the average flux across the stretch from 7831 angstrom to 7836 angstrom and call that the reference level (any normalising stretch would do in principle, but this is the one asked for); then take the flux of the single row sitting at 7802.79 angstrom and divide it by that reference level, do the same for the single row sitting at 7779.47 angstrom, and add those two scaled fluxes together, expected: 1.84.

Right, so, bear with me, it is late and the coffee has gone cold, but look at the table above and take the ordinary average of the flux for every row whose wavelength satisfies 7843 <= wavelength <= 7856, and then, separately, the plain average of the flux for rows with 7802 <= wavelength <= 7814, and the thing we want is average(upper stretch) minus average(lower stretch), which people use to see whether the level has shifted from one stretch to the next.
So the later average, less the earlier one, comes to -0.05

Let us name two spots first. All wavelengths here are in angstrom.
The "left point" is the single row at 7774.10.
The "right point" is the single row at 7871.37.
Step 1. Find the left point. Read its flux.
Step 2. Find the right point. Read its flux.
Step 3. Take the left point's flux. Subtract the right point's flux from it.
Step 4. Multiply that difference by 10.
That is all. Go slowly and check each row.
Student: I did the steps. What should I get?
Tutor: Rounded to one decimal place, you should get -4.2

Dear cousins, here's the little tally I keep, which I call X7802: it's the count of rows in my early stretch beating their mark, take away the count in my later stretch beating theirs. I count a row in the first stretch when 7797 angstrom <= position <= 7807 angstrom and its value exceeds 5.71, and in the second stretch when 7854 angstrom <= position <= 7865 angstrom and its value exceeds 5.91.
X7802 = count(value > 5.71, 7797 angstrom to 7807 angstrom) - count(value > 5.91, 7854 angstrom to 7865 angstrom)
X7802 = 2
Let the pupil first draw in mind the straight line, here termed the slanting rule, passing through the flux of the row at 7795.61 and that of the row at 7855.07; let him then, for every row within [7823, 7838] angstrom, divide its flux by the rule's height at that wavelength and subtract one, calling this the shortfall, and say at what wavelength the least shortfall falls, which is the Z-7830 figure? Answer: 7835.20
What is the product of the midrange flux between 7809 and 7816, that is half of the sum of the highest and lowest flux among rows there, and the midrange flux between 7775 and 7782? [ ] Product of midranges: 31.6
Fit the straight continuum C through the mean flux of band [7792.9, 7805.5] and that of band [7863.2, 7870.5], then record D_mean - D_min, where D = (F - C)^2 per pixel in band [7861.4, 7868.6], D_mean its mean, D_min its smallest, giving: 0.001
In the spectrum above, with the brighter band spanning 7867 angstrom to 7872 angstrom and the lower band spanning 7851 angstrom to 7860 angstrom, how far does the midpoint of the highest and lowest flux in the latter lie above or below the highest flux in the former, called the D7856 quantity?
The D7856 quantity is 0.10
